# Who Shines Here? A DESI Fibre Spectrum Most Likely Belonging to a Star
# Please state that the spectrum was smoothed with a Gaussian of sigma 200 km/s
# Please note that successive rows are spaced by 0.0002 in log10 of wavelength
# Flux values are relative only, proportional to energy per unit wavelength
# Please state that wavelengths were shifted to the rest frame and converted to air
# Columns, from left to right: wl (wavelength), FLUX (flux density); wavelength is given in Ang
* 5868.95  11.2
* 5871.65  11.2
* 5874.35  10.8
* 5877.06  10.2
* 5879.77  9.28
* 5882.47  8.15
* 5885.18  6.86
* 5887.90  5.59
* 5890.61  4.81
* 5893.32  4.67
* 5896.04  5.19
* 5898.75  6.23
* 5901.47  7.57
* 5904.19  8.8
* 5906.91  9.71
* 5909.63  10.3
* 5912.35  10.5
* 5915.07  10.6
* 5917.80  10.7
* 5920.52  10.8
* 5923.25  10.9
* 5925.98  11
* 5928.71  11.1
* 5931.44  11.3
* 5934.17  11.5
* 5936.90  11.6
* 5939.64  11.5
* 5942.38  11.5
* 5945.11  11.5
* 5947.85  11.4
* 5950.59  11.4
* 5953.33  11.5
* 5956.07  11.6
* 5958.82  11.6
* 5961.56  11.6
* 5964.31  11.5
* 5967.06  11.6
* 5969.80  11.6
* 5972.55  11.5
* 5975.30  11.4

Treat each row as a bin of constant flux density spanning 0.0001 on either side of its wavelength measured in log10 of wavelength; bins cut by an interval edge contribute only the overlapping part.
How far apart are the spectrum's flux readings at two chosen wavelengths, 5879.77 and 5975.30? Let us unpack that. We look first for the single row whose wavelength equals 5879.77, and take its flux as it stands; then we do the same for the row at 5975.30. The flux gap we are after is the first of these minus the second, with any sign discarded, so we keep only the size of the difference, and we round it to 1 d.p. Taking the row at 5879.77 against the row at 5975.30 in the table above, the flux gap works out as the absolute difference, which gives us 2.1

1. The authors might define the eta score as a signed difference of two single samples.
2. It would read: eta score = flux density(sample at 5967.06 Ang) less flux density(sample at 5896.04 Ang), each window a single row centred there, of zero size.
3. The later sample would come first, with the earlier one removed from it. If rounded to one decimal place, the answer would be 6.4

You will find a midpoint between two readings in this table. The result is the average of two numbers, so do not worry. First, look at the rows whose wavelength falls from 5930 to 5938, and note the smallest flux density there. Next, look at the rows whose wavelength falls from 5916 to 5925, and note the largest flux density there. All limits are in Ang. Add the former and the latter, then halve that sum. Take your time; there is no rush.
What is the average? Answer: 11.1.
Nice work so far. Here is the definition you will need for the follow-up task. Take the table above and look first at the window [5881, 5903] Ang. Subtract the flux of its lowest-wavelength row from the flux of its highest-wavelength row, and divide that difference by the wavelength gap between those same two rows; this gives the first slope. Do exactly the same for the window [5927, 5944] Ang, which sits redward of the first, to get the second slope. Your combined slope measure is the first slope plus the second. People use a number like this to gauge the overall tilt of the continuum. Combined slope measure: 0.00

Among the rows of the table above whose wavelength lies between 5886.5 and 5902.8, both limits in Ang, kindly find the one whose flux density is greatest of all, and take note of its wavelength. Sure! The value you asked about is 5901.47 Ang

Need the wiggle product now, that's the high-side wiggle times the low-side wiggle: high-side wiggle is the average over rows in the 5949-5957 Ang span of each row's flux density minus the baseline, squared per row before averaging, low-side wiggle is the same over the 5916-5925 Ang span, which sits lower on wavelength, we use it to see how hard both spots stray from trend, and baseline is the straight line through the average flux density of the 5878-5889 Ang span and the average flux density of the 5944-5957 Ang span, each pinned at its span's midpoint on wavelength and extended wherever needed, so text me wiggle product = 0.0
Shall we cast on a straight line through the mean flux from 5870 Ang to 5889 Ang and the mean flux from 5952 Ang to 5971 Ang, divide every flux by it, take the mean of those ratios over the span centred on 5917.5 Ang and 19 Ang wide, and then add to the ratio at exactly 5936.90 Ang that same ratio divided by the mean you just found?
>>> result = 2.100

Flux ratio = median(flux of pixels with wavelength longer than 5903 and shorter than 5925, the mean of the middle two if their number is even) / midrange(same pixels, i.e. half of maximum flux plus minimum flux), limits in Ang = 1.07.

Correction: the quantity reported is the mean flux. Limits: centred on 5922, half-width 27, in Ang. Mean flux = 10.2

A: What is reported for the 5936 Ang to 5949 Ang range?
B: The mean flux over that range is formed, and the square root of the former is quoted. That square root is 3.39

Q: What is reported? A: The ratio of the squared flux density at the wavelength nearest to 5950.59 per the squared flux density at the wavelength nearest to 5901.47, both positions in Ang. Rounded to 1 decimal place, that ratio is 2.3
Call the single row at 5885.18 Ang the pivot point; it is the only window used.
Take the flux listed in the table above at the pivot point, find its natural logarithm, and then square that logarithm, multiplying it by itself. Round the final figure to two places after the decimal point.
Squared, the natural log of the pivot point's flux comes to 3.71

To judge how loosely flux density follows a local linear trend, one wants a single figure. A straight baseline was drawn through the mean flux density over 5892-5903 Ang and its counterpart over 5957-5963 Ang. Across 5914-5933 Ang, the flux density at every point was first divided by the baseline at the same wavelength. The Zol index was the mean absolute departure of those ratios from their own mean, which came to 0.046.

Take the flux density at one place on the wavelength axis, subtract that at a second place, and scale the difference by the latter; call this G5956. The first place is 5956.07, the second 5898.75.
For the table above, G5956 0.86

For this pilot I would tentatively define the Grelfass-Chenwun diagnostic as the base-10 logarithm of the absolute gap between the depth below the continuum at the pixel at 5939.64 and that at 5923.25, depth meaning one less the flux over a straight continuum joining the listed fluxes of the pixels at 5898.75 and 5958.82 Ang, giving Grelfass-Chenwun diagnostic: -0.88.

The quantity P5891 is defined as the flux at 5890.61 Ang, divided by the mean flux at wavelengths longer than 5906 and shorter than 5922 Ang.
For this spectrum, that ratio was 0.46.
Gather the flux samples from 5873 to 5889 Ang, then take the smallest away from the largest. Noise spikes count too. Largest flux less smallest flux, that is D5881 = 5.2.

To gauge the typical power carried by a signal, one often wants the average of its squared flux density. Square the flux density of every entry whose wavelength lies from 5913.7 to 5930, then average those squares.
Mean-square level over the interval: 118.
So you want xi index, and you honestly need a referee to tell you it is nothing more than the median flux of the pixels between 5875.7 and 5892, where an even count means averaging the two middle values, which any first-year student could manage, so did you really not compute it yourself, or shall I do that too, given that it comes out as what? 7.5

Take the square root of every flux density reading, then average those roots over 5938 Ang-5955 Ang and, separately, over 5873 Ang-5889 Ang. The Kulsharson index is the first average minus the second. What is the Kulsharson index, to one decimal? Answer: 0.5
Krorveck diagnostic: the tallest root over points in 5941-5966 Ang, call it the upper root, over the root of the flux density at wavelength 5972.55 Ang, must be 1.00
